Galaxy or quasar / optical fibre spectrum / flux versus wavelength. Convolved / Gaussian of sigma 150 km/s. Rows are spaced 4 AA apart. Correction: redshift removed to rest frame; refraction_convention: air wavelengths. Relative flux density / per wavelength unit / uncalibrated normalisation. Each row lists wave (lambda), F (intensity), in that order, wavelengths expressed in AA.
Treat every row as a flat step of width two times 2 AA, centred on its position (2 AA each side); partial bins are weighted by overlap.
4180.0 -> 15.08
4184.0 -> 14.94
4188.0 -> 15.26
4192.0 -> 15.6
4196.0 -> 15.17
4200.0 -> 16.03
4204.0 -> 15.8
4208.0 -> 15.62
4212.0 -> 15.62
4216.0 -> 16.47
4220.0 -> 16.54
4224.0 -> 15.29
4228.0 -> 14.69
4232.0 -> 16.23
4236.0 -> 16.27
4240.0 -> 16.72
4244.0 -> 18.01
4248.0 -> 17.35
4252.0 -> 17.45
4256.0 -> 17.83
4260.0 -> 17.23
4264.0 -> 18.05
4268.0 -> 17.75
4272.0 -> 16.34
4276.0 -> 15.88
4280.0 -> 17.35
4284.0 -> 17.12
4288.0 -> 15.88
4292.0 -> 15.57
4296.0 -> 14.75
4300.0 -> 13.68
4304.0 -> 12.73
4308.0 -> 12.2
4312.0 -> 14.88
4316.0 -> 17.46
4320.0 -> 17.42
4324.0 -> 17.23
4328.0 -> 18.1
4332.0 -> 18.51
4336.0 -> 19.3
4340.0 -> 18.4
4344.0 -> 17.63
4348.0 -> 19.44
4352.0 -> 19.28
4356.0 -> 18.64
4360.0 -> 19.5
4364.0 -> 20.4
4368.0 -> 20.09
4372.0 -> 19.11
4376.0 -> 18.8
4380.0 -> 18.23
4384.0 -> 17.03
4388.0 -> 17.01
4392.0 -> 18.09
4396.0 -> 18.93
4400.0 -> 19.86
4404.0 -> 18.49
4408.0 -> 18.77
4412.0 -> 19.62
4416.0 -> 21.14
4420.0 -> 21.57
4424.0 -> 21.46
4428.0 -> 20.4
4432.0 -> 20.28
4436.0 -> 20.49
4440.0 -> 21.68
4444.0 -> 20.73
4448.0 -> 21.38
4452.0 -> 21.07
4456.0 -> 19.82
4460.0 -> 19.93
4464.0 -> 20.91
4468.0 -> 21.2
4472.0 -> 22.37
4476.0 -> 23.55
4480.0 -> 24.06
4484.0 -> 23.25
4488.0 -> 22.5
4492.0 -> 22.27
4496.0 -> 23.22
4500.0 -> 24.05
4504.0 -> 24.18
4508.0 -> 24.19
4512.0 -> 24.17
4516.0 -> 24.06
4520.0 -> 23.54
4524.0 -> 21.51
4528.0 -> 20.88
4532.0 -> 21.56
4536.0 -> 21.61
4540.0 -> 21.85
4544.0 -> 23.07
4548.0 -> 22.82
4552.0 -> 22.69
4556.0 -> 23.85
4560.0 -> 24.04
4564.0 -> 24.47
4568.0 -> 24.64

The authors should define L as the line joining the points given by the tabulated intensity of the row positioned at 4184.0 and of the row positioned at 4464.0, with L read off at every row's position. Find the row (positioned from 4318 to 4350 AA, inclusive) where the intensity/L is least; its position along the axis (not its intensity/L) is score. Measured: 4344.0 AA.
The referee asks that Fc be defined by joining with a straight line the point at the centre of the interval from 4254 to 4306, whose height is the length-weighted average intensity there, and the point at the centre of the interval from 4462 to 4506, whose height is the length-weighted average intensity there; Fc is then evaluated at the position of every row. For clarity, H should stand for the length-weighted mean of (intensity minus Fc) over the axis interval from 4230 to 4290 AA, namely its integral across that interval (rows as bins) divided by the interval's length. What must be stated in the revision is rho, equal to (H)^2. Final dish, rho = 2.32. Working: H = 1.5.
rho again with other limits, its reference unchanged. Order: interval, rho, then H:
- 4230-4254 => 4.36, 2.1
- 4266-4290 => 0.38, 0.6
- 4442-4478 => 0.74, -0.9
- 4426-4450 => 0.28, -0.5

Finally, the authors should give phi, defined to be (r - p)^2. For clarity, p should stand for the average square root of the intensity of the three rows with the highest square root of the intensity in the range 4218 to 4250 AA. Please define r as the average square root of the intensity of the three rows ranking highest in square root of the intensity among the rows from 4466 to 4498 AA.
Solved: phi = 0.5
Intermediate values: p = 4.17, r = 4.86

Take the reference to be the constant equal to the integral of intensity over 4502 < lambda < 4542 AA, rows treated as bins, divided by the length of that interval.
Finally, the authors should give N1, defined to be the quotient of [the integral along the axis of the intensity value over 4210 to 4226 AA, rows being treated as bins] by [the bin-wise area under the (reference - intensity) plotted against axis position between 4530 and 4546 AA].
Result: 22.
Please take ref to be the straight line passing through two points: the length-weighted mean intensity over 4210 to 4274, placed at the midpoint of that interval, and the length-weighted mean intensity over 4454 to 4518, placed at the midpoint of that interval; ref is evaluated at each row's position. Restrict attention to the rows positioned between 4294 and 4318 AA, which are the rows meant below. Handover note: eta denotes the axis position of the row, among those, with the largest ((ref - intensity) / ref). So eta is 4308.0 AA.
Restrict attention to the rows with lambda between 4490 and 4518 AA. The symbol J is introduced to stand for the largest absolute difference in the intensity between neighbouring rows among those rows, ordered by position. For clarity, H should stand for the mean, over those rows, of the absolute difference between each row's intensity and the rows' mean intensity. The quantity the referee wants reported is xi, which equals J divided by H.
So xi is 1.7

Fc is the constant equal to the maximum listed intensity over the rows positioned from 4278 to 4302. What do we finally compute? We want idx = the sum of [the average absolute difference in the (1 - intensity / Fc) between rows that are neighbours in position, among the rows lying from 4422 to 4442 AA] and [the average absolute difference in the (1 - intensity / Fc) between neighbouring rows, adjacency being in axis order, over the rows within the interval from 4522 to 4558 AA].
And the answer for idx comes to 0.069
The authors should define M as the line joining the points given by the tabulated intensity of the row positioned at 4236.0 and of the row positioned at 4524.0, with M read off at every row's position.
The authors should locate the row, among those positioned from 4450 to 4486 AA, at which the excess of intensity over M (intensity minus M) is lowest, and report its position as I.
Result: 4456.0 AA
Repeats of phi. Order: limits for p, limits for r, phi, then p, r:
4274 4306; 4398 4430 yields 0.3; 4.10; 4.62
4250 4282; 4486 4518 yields 0.5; 4.23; 4.92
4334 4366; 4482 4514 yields 0.2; 4.45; 4.92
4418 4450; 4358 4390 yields 0.0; 4.64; 4.47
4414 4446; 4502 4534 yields 0.1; 4.64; 4.92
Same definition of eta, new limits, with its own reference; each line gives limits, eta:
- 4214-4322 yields 4308.0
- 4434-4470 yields 4456.0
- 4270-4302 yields 4300.0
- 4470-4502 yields 4492.0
